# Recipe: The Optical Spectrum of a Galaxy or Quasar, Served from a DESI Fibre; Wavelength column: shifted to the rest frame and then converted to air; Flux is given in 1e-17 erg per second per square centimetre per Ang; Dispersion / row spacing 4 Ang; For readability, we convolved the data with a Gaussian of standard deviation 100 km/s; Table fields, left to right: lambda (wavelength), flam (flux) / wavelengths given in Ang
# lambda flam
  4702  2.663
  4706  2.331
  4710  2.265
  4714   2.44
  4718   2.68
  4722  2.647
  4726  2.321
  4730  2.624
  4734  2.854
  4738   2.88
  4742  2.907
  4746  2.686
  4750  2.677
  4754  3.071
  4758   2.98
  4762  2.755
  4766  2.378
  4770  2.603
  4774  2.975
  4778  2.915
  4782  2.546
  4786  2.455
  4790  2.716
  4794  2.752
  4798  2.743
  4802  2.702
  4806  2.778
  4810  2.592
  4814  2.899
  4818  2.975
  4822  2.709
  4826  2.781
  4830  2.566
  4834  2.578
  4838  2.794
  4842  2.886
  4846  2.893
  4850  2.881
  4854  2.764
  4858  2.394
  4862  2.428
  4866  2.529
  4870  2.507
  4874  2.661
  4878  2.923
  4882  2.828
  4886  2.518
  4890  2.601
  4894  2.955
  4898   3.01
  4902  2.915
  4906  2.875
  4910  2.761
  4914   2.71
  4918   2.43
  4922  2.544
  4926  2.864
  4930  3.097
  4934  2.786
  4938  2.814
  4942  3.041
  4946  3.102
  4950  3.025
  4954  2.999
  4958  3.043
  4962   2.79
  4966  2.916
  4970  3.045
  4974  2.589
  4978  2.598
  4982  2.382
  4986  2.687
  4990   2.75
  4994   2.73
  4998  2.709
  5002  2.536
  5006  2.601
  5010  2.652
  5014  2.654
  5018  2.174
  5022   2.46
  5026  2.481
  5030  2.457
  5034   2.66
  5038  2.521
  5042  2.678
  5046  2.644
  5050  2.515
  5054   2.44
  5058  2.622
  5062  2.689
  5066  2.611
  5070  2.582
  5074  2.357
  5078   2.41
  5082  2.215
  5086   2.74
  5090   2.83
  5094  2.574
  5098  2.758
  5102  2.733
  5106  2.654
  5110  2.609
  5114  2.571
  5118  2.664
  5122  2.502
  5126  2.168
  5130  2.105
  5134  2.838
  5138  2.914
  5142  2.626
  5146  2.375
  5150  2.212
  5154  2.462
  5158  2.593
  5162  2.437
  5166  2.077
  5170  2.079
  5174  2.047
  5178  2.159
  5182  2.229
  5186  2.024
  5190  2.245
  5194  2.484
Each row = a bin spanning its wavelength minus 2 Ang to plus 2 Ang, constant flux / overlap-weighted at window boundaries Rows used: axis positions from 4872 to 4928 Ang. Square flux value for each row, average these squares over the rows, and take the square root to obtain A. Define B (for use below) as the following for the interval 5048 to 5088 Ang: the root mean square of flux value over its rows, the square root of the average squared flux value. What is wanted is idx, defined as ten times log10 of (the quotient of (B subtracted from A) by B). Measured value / -10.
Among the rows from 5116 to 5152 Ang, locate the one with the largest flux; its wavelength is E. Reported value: 5138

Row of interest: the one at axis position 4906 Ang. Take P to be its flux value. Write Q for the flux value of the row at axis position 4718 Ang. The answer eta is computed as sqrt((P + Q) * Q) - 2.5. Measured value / 1.4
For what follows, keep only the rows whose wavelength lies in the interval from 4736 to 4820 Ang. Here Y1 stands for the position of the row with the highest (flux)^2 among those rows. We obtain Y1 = 4754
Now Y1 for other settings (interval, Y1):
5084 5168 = 5138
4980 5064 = 4990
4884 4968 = 4946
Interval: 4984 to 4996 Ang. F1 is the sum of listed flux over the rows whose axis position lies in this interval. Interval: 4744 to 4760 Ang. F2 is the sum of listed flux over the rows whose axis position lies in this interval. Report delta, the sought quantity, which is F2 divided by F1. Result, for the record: 1.4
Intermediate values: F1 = 8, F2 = 11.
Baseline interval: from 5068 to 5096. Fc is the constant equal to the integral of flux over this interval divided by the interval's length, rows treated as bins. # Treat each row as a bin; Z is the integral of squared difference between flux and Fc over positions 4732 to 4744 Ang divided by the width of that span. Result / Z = 0.123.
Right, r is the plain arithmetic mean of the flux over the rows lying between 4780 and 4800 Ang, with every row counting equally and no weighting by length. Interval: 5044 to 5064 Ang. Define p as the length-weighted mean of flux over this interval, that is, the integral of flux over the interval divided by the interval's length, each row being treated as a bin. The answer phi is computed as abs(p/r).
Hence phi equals 0.98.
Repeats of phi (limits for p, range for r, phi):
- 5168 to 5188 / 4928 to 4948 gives 0.71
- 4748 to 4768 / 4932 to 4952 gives 0.94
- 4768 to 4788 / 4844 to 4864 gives 1.01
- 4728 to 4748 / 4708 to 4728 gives 1.13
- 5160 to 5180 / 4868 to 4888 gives 0.80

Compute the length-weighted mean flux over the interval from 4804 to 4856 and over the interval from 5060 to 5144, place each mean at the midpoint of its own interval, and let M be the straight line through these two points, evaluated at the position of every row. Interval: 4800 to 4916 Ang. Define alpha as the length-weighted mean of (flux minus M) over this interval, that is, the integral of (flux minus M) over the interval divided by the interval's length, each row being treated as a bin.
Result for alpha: -0.02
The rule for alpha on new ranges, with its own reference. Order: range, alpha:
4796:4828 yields -0.02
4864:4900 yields -0.01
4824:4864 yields -0.07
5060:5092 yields -0.04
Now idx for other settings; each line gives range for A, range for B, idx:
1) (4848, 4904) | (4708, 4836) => -26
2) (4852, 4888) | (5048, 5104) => -18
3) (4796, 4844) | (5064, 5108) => -12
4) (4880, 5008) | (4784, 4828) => -17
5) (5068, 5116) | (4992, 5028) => -19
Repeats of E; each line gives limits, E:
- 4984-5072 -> 4990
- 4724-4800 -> 4754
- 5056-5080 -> 5062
